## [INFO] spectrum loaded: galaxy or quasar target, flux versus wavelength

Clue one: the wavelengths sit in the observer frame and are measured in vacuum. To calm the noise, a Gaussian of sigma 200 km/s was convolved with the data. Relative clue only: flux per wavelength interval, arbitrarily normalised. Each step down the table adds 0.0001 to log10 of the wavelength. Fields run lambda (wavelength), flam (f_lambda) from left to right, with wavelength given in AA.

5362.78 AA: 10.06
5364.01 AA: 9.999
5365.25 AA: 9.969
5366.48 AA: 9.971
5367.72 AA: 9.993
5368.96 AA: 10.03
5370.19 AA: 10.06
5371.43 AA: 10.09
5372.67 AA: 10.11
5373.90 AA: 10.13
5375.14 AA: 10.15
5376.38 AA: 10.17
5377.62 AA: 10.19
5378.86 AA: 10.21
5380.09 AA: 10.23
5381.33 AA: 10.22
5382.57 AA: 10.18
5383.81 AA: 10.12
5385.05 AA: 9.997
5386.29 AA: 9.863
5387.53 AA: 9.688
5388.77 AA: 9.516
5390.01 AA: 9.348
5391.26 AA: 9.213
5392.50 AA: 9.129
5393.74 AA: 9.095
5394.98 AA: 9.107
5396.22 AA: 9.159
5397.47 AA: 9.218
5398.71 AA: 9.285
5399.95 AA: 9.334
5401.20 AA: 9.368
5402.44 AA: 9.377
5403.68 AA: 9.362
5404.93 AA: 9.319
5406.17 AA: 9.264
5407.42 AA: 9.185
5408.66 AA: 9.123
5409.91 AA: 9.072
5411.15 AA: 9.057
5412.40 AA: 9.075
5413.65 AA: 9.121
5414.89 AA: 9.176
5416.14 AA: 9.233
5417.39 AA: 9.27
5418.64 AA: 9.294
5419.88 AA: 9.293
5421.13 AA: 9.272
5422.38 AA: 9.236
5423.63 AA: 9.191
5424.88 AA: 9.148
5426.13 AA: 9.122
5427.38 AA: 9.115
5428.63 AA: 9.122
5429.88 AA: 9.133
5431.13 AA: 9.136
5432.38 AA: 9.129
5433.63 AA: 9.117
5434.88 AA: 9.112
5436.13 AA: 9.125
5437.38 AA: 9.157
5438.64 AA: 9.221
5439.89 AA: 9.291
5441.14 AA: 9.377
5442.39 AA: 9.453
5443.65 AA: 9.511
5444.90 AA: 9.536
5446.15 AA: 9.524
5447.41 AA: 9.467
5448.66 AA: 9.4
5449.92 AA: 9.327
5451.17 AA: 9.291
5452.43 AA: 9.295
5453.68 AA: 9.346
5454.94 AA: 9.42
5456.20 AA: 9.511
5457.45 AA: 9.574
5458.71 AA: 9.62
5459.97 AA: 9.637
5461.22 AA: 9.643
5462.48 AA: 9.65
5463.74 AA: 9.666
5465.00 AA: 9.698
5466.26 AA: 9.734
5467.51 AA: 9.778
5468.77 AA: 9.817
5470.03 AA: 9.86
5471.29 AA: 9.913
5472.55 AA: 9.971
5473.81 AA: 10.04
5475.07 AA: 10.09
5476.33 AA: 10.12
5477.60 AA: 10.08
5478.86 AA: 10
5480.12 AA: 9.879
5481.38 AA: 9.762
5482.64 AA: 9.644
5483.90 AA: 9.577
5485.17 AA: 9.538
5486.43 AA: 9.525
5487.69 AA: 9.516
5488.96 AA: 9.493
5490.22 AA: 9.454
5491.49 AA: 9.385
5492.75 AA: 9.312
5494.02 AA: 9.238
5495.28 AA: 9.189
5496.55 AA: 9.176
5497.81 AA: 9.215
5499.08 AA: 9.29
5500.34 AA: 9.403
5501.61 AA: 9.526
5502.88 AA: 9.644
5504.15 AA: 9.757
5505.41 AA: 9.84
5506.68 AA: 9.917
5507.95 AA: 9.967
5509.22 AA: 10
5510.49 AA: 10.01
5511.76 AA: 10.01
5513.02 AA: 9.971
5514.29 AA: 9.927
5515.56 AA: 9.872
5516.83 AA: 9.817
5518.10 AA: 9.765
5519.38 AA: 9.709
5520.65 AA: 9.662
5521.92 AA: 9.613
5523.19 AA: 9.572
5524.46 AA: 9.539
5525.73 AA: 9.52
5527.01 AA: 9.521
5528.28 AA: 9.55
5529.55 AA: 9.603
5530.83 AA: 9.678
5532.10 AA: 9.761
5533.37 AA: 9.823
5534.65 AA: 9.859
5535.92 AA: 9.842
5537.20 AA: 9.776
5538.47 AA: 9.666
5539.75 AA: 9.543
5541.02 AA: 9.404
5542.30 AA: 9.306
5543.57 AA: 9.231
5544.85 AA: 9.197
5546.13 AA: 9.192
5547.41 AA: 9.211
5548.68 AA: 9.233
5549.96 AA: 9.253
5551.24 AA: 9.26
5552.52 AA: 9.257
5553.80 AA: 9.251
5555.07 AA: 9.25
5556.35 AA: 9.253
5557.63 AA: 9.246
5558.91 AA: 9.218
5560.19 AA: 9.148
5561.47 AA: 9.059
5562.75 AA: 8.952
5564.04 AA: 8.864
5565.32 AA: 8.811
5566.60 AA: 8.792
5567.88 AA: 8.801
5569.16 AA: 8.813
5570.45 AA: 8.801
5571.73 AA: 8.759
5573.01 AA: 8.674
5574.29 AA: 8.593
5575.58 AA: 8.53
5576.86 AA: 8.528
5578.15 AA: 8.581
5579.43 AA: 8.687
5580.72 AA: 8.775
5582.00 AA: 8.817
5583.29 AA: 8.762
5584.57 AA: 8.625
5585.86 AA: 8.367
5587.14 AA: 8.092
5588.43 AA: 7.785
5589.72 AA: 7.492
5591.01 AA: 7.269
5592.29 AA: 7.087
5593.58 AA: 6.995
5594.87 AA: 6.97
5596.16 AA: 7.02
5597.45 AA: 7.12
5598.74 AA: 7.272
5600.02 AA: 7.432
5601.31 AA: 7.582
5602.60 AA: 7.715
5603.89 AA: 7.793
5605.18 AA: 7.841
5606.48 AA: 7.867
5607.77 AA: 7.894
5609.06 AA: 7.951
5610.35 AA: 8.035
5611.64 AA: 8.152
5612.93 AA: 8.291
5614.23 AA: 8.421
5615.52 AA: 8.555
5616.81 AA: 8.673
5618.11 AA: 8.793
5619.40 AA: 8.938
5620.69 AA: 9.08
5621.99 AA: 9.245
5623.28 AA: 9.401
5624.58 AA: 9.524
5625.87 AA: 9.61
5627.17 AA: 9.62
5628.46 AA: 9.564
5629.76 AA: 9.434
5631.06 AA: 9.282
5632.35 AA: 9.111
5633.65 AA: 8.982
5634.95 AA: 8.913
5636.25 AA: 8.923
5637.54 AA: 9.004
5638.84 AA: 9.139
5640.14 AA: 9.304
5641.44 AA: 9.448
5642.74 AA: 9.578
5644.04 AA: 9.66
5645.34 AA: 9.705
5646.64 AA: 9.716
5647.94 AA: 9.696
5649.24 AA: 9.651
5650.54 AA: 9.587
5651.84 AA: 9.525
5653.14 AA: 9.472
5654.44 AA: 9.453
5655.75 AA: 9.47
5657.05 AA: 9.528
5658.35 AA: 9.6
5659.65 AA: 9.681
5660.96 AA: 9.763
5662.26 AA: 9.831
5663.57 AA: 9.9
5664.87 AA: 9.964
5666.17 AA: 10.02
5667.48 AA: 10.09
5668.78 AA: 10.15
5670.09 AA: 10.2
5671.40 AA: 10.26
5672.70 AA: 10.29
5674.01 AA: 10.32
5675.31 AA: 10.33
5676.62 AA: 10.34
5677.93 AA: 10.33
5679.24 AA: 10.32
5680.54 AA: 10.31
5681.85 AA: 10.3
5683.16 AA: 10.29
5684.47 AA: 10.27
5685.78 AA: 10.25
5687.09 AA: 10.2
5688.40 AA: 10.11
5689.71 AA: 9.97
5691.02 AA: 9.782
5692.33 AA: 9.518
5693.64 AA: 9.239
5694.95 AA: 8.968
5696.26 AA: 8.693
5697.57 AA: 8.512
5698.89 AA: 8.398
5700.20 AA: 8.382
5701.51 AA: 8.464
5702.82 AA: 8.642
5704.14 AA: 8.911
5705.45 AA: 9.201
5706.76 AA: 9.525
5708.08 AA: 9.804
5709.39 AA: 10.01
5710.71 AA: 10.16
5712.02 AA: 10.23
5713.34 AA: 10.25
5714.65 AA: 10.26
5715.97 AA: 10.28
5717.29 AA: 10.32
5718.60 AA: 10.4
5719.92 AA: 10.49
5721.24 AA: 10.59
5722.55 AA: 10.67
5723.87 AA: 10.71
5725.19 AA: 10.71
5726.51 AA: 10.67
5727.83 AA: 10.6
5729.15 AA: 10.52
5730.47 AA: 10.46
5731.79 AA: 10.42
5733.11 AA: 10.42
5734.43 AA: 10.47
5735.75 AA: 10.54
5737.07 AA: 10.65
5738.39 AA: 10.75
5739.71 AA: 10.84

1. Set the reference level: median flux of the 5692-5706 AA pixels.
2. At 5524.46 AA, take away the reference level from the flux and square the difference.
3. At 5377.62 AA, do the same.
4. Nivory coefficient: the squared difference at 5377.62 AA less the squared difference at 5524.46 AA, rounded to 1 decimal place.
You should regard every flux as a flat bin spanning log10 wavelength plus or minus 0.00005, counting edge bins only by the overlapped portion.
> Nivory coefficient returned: 1.5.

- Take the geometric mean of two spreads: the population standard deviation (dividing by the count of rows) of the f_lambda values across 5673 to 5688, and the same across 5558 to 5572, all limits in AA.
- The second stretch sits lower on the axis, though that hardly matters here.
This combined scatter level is 0.078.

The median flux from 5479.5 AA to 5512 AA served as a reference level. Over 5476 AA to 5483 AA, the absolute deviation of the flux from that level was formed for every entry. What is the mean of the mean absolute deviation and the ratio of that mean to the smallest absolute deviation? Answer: 1.9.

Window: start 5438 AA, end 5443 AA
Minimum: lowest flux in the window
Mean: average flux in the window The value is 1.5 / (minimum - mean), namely -13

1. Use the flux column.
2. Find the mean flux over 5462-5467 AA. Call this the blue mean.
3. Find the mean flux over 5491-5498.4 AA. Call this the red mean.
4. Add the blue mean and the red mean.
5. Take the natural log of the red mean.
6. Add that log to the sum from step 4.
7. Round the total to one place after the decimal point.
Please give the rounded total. 21.2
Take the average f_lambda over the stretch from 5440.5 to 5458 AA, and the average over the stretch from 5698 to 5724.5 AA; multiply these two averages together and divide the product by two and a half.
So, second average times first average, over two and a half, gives 36.9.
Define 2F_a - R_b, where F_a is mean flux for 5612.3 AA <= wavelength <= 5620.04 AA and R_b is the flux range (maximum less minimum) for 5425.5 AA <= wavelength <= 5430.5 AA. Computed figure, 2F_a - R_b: 17.2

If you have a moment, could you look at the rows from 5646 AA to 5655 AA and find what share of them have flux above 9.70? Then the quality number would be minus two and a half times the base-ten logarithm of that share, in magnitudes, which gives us 2.1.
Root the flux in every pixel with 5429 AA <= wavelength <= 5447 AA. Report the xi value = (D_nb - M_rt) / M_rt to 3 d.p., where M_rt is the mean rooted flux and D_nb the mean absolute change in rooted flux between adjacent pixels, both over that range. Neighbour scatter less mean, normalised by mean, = -0.998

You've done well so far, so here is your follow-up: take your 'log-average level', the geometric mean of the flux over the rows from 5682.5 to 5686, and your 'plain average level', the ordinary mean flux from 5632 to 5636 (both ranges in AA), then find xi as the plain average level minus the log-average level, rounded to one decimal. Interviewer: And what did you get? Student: -1.3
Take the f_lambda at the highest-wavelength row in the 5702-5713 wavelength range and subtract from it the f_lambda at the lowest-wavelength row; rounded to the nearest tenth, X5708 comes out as 1.6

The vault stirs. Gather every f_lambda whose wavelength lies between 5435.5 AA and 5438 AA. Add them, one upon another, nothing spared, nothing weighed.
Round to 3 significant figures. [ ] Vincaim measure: 18.3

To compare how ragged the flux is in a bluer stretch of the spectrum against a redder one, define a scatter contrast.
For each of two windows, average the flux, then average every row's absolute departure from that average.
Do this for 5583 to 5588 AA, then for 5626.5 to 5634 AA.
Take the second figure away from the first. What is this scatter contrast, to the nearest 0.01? 0.02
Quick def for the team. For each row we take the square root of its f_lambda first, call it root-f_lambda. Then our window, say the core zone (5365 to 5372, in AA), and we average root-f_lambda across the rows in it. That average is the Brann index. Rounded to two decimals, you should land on 3.17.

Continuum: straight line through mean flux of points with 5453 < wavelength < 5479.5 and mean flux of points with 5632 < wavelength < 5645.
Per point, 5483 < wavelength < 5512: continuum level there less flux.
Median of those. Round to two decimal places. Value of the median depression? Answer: 0.18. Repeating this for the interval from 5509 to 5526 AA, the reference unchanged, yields -0.19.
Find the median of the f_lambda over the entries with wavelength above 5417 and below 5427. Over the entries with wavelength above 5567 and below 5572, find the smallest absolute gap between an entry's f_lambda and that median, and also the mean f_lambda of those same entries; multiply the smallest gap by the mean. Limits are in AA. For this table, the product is 3.9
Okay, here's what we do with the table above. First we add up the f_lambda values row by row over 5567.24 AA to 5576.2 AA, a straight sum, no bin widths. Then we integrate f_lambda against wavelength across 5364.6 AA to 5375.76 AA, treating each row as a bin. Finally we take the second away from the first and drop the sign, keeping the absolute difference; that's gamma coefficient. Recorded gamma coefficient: 51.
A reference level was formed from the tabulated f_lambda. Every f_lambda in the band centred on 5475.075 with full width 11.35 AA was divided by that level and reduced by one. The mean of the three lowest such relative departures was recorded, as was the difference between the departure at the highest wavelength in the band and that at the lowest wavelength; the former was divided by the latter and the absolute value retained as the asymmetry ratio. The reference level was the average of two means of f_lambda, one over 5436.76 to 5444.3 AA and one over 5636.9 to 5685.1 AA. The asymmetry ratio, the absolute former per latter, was 15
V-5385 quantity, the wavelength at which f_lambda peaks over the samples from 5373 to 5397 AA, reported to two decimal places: 5380.09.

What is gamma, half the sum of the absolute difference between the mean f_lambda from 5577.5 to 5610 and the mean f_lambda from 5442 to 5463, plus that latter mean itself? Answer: 5.6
